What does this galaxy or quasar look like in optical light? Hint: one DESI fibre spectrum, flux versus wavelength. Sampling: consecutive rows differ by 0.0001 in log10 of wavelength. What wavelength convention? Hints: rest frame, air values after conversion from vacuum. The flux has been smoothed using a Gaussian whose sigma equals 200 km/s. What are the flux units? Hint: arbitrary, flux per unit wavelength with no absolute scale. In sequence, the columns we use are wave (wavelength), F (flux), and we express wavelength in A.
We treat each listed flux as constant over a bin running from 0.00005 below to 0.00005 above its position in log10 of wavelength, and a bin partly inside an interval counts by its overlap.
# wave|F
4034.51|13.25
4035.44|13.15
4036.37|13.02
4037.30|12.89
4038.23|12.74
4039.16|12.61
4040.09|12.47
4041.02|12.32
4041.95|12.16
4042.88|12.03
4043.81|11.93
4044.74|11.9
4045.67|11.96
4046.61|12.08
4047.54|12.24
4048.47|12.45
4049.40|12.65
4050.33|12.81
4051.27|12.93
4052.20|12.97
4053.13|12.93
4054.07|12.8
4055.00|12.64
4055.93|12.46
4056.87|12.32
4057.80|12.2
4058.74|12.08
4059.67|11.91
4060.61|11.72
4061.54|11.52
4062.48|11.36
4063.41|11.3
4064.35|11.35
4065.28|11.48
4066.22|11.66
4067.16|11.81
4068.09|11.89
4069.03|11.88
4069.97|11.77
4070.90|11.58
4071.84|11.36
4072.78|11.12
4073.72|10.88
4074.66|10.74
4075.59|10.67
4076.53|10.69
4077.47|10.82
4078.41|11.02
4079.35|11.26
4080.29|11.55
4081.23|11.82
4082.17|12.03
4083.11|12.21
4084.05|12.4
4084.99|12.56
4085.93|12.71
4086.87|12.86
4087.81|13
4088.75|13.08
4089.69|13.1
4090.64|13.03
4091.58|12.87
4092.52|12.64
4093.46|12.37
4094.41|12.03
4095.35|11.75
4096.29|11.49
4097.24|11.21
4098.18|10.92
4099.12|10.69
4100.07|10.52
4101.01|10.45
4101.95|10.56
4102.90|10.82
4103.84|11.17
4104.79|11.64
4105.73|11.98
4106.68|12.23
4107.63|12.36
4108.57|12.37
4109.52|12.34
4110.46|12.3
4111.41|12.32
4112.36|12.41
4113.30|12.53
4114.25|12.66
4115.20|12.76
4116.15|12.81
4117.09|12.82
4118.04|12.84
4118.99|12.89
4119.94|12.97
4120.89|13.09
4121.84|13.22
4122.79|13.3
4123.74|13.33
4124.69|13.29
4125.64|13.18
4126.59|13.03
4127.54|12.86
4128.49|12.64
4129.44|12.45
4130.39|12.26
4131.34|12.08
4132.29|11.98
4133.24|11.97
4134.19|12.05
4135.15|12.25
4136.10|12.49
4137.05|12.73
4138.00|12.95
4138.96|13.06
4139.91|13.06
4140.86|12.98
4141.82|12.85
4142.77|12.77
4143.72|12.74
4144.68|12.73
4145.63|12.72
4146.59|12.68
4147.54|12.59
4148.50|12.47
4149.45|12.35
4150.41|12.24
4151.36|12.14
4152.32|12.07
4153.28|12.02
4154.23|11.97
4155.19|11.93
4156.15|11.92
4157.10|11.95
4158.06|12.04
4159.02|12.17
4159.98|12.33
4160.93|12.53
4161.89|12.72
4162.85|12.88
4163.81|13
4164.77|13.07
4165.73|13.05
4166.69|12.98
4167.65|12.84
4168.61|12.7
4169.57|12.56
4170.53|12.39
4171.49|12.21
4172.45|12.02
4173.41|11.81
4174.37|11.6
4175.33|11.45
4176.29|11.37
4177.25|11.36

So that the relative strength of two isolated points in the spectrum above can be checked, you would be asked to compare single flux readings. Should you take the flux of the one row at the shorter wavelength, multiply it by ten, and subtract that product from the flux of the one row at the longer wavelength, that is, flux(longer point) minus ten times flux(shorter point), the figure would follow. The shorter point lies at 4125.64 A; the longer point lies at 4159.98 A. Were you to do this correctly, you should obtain -119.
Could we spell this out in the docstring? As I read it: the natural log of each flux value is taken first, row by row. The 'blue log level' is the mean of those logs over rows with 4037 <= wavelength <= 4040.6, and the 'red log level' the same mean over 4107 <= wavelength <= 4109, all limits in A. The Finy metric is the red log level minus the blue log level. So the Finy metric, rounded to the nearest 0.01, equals -0.02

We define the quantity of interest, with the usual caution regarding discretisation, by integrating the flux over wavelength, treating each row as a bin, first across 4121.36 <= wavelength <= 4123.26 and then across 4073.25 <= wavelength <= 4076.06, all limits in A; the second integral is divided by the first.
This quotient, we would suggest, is 1.2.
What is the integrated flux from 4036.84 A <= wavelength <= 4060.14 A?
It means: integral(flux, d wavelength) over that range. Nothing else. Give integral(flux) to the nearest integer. 289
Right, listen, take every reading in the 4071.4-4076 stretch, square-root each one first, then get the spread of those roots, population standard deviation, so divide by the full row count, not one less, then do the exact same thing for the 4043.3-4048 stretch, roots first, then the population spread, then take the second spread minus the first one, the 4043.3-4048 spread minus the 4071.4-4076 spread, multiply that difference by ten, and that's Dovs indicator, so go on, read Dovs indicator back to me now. -0.20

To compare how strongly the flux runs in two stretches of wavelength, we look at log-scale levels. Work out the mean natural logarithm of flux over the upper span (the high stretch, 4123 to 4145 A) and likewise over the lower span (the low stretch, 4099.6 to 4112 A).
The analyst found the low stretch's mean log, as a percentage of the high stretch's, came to 96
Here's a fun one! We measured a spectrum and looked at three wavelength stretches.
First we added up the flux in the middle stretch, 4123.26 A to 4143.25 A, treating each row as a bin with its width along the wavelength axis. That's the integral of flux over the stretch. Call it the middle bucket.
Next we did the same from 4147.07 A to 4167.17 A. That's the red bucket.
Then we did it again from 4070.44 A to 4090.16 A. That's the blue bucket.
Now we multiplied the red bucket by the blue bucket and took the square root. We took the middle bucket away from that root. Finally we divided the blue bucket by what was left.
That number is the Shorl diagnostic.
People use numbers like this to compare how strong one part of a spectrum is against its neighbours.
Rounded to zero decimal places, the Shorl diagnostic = -18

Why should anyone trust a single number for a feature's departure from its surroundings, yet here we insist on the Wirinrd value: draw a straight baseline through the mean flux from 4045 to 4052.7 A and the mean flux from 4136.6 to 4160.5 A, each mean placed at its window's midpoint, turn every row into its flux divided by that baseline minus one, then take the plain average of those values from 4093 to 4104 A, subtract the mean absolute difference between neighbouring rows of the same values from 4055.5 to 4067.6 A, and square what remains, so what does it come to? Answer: 0.014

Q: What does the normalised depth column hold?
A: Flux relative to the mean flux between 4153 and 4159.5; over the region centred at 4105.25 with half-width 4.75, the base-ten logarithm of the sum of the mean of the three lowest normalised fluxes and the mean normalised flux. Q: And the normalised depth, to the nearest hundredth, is 0.27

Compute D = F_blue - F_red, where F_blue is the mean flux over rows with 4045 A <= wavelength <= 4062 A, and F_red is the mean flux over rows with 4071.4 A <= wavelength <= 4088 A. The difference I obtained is 0.7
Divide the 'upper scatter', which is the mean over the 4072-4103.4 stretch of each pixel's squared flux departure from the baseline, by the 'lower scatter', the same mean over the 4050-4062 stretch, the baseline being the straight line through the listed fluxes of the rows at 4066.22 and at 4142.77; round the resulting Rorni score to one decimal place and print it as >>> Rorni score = 0.8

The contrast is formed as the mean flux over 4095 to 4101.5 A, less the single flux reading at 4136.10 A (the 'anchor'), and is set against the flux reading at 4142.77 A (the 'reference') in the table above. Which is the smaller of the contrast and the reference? -1.5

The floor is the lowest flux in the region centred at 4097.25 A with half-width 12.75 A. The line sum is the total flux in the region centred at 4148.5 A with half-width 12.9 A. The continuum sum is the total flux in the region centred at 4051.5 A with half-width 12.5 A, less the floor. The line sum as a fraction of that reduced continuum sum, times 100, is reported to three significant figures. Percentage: 105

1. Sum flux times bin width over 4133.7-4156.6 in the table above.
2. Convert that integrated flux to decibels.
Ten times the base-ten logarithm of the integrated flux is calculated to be 25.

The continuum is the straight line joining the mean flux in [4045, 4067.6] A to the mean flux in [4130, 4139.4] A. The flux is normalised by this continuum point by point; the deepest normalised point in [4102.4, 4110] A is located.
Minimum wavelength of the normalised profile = 4102.90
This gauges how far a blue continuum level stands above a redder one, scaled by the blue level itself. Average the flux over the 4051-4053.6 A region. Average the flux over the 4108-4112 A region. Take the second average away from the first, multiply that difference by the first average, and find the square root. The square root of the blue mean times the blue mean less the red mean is 2.8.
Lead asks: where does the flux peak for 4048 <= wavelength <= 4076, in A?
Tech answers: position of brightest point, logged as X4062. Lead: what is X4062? 4052.20 A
